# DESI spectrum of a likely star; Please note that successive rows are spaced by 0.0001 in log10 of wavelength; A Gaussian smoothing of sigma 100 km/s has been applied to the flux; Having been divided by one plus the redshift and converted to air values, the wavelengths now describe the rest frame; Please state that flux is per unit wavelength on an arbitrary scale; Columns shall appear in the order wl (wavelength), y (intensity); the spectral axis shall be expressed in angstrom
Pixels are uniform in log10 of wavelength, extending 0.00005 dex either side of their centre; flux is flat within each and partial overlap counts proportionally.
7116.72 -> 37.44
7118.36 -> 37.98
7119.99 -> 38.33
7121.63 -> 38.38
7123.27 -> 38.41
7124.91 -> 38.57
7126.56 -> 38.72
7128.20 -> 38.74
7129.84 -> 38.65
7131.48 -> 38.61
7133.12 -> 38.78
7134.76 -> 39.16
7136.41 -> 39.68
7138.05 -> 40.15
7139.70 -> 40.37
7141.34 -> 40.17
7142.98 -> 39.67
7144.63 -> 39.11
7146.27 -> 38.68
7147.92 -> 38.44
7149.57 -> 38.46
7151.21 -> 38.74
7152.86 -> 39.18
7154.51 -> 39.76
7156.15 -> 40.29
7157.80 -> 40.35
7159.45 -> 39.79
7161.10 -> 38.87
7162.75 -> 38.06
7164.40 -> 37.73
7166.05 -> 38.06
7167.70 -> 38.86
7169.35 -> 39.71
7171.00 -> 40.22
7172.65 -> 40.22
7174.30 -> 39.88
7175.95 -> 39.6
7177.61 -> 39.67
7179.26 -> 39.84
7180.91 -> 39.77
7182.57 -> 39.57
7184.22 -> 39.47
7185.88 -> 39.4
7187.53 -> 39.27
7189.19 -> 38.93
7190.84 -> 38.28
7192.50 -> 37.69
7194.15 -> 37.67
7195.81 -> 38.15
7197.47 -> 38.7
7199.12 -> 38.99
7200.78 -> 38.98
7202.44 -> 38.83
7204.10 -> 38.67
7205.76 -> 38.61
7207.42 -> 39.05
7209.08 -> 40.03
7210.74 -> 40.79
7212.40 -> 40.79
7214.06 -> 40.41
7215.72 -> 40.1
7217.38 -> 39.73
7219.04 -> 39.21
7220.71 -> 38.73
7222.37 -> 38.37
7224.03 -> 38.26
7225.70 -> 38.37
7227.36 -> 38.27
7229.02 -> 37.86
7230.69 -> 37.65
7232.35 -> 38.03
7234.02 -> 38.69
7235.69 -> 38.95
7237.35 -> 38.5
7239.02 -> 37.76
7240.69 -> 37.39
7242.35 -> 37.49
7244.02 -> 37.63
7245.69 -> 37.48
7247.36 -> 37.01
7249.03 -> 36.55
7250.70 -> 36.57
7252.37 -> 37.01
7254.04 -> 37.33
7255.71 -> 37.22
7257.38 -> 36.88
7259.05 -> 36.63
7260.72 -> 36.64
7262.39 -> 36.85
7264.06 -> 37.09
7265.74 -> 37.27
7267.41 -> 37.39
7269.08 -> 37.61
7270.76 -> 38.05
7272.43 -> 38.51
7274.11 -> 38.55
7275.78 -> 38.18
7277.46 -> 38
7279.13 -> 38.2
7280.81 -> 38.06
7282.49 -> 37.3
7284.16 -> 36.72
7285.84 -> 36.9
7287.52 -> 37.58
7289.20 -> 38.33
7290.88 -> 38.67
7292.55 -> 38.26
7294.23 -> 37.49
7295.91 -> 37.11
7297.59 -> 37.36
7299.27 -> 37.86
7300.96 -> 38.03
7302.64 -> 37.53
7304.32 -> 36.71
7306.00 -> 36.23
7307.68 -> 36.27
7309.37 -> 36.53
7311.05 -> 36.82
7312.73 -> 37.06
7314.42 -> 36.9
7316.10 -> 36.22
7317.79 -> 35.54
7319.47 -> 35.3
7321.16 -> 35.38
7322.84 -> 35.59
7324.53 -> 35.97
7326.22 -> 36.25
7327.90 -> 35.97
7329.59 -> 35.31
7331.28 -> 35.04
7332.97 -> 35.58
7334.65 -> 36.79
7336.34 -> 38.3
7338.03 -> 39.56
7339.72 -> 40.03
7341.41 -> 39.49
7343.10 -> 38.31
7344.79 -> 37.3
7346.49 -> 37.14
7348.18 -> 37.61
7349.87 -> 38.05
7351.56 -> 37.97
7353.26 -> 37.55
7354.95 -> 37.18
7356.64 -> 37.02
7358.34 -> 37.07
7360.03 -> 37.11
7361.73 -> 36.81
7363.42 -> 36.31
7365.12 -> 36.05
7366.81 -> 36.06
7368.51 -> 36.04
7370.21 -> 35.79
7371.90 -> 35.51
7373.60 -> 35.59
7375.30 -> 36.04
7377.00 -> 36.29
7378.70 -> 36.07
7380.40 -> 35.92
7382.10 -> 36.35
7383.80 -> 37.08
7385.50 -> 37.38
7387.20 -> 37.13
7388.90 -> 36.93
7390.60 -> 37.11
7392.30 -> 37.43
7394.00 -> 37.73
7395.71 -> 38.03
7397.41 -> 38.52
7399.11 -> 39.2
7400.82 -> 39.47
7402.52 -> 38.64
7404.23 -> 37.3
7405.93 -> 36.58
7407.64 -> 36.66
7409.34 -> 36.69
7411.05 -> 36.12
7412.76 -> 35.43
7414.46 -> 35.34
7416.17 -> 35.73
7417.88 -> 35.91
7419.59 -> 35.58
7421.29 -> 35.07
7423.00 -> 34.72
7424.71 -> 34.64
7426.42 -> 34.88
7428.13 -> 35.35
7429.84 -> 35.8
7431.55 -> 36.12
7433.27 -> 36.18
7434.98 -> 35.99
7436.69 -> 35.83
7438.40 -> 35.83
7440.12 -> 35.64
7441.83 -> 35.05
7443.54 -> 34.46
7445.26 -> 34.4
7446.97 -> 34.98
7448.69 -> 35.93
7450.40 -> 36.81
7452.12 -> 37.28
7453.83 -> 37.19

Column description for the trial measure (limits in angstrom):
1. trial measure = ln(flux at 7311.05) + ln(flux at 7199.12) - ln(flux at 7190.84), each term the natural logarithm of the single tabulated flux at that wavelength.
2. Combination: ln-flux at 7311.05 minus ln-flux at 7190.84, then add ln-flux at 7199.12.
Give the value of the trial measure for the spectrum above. 3.62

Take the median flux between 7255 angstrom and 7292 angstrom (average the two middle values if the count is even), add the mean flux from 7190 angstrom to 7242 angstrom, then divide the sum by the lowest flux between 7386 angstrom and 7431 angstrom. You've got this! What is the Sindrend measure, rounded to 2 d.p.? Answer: 2.20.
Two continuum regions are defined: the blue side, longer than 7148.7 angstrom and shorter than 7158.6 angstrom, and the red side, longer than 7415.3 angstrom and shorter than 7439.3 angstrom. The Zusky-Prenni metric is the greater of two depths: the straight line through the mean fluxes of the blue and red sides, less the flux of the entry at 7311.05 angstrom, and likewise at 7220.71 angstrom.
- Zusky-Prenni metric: 0.4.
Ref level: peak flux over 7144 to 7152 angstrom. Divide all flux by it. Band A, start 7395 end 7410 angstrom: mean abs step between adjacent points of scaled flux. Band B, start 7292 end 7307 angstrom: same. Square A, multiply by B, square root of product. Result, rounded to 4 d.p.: 0.0016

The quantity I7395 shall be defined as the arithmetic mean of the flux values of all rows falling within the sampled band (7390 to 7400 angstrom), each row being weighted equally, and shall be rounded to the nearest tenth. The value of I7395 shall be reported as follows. 38.0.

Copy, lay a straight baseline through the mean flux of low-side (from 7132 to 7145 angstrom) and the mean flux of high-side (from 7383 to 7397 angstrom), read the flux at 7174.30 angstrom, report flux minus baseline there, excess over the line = 0.6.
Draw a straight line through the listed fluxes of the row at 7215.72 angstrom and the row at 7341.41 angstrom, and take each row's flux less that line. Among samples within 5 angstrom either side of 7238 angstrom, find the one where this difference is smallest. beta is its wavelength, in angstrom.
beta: 7240.69 angstrom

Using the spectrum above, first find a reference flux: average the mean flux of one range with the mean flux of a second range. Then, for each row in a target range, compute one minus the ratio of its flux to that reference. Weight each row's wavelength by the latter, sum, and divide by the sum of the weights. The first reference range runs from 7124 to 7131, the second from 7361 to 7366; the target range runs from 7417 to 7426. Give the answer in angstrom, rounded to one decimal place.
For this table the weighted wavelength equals 7421.8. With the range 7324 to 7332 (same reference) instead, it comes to 7328.4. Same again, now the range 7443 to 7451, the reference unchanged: 7446.0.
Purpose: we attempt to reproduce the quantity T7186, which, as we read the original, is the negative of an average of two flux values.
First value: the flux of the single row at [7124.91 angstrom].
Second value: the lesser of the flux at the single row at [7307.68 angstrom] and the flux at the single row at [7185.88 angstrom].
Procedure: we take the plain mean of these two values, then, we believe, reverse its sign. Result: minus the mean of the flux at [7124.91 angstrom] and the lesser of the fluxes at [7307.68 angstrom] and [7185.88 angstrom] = -37.42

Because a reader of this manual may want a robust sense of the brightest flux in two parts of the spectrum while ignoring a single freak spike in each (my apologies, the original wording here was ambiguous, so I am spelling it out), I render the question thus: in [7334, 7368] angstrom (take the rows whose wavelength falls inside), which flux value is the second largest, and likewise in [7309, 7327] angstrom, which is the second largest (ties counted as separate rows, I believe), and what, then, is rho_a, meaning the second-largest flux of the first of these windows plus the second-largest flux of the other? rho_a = 76.5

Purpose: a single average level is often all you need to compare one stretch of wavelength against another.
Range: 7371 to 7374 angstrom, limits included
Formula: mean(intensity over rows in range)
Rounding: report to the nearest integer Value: 36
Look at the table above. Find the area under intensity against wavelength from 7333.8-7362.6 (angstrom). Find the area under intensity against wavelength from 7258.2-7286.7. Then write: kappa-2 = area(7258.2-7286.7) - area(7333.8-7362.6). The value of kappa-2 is -20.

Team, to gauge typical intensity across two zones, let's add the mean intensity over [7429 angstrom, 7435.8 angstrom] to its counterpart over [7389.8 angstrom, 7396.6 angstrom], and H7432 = 73.6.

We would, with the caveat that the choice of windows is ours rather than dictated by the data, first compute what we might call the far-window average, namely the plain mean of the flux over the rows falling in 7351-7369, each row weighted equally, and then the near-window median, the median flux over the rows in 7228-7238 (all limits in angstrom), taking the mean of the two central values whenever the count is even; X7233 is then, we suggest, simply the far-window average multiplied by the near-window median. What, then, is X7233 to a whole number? 1409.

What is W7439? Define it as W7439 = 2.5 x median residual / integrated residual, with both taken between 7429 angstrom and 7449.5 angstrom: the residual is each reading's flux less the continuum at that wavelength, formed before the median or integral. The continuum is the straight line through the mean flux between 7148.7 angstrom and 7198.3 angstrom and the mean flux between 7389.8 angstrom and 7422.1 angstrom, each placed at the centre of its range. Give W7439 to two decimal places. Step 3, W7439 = 0.10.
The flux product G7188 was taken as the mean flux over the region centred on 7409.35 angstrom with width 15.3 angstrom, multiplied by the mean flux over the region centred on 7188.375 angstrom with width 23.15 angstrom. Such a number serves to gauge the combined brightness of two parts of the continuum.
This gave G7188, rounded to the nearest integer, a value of 1422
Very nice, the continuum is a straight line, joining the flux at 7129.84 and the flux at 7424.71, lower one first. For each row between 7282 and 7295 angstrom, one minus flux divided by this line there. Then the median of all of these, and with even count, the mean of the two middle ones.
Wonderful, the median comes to -0.03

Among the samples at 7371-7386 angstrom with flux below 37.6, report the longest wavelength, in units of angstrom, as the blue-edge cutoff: 7385.50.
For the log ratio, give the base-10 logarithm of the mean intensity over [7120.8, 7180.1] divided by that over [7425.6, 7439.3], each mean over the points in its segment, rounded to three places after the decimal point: 0.040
